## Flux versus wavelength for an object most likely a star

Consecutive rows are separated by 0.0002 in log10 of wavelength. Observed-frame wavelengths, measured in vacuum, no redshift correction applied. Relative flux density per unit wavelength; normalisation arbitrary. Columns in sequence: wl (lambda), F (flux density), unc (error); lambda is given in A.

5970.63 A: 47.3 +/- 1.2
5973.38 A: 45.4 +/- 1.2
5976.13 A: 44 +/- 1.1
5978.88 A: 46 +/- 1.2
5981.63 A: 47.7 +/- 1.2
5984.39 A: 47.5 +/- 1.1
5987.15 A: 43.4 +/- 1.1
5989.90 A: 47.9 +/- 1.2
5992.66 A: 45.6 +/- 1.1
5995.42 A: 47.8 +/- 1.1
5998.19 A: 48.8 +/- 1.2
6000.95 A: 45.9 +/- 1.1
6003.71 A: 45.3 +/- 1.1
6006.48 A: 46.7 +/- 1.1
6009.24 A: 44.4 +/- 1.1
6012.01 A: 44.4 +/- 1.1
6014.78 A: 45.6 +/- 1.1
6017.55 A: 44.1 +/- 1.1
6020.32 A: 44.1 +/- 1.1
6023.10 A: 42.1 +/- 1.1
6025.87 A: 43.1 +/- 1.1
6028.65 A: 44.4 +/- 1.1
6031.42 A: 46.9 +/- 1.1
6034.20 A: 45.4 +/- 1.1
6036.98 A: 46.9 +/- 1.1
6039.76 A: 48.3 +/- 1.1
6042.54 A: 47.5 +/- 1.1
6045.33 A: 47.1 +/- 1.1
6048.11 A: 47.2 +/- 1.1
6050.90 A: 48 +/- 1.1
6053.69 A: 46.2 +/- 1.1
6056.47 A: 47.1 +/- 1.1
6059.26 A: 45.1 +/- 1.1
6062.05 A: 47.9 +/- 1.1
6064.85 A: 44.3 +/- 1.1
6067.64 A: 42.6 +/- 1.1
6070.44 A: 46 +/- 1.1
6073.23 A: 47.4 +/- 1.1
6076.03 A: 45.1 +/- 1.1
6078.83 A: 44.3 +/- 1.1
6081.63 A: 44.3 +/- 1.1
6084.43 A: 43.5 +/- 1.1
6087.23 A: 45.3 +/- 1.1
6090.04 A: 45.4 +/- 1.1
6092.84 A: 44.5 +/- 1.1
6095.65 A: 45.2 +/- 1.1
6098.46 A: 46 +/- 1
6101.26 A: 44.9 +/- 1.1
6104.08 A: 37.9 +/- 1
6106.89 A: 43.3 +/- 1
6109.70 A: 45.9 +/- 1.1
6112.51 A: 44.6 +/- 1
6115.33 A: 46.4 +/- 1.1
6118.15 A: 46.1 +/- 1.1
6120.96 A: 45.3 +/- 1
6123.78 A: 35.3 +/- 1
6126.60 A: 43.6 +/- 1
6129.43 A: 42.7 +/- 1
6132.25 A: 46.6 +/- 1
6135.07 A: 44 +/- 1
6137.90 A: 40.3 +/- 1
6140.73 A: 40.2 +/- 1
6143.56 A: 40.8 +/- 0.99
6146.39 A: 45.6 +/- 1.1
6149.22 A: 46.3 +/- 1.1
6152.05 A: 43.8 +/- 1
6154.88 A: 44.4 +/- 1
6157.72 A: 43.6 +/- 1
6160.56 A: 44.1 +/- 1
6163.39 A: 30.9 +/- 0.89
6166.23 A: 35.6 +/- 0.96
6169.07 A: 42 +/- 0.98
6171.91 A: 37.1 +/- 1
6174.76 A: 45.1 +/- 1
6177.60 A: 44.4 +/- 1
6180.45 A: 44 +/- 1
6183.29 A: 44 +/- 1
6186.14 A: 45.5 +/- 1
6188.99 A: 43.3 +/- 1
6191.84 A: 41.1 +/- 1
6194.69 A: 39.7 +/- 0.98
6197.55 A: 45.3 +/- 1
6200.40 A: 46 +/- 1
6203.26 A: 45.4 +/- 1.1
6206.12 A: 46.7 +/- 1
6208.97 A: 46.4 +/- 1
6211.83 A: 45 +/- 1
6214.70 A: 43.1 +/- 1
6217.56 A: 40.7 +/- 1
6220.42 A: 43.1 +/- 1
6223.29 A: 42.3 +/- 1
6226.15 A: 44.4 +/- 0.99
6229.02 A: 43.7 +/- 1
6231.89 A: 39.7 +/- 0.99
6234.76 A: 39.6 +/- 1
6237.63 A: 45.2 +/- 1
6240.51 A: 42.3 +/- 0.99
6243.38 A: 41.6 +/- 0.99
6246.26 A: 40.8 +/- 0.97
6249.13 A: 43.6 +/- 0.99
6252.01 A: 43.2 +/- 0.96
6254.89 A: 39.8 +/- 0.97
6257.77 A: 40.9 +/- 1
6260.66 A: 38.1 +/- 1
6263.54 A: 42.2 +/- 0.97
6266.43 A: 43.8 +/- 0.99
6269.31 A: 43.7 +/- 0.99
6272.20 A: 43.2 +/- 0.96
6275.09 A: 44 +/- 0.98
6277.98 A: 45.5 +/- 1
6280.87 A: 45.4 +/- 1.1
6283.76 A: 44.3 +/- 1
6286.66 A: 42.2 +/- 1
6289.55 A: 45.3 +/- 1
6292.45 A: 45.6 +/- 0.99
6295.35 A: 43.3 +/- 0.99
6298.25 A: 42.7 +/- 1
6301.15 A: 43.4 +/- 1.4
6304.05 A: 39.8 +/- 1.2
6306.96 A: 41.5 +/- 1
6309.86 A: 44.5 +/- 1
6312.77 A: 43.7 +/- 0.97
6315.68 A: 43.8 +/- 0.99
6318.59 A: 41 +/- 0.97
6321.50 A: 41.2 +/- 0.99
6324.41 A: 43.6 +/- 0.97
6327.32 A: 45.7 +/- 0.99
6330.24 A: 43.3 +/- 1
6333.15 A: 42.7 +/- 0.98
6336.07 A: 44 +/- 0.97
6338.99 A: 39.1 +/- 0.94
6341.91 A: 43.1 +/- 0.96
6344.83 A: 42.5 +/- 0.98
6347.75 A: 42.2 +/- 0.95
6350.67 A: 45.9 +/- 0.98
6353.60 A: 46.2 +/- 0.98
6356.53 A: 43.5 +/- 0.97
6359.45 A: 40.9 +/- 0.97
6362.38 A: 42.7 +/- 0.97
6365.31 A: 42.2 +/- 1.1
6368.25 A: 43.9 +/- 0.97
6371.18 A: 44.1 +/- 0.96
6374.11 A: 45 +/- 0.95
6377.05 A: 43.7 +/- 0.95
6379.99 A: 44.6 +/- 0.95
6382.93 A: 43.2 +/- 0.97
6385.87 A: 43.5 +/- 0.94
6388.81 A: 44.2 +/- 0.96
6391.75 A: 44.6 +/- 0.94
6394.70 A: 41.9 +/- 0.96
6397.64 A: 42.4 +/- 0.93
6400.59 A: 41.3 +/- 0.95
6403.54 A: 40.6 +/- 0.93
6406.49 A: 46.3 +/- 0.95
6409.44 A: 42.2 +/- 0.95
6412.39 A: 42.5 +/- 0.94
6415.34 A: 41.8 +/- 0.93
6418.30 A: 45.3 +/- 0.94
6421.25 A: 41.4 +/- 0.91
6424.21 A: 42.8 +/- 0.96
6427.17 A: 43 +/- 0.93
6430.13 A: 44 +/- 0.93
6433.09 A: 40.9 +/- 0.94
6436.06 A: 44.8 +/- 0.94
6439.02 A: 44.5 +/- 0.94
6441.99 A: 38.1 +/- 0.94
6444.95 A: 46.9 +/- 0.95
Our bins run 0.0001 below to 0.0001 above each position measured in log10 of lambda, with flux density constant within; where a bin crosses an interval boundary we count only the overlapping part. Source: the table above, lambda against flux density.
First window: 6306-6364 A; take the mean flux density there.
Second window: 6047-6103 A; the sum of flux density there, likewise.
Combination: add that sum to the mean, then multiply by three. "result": 2860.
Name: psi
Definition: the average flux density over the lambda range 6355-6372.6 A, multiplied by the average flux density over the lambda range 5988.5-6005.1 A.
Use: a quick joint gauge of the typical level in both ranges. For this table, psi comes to 2011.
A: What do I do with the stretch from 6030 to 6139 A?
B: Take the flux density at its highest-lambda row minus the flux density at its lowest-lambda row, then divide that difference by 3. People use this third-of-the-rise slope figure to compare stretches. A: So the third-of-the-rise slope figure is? -2.20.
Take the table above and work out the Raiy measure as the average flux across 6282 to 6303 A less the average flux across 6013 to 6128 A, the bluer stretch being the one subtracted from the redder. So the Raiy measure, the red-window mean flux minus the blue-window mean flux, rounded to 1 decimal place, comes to -1.2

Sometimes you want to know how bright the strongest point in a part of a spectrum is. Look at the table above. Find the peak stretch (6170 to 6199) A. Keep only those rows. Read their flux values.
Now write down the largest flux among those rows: 45.5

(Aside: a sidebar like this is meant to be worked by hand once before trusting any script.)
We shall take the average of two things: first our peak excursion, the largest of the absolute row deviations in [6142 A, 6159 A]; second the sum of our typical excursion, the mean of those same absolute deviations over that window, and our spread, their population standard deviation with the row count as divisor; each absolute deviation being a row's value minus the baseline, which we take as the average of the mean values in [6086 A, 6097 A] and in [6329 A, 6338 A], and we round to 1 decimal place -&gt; 2.9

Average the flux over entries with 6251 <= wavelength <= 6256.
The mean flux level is 41.5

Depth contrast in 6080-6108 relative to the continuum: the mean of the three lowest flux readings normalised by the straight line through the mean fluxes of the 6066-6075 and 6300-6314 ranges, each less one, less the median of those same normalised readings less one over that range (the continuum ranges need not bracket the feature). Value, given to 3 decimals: -0.069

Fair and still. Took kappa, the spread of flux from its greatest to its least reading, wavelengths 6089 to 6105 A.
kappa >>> 8.1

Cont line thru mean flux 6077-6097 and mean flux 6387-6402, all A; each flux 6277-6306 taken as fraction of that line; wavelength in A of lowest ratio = 6304.05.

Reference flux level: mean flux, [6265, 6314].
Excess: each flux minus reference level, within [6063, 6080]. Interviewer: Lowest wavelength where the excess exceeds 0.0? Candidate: 6064.85 A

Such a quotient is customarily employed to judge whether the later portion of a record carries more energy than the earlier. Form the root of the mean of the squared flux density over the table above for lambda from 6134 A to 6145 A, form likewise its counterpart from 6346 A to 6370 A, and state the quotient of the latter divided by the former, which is 1.05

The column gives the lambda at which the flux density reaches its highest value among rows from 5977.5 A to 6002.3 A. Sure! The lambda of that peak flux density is 5998.19 A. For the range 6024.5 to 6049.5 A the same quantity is 6039.76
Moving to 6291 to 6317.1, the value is 6292.45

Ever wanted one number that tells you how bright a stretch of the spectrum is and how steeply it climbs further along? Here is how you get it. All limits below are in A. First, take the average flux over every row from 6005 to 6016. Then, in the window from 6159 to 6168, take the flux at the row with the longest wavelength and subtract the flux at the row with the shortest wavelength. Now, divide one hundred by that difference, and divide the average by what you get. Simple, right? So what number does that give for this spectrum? -3.8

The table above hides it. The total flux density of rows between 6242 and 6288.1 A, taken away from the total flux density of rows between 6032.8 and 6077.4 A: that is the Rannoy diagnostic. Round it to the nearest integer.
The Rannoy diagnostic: 60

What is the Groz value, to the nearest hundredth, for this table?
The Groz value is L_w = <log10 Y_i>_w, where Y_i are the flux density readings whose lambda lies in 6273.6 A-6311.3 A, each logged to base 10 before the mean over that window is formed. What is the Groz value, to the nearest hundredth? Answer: 1.64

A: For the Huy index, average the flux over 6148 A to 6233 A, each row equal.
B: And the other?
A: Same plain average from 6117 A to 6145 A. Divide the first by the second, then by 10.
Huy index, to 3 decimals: 0.101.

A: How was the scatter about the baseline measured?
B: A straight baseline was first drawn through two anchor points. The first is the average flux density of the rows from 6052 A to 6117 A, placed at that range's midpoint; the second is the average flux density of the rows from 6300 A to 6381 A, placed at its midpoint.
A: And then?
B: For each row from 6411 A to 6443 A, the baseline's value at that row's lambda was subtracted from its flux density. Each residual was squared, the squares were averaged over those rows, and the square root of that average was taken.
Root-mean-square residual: 2.0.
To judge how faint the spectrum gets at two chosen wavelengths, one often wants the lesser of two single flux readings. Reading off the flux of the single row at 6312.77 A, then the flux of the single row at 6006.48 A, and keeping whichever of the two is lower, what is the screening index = 43.7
